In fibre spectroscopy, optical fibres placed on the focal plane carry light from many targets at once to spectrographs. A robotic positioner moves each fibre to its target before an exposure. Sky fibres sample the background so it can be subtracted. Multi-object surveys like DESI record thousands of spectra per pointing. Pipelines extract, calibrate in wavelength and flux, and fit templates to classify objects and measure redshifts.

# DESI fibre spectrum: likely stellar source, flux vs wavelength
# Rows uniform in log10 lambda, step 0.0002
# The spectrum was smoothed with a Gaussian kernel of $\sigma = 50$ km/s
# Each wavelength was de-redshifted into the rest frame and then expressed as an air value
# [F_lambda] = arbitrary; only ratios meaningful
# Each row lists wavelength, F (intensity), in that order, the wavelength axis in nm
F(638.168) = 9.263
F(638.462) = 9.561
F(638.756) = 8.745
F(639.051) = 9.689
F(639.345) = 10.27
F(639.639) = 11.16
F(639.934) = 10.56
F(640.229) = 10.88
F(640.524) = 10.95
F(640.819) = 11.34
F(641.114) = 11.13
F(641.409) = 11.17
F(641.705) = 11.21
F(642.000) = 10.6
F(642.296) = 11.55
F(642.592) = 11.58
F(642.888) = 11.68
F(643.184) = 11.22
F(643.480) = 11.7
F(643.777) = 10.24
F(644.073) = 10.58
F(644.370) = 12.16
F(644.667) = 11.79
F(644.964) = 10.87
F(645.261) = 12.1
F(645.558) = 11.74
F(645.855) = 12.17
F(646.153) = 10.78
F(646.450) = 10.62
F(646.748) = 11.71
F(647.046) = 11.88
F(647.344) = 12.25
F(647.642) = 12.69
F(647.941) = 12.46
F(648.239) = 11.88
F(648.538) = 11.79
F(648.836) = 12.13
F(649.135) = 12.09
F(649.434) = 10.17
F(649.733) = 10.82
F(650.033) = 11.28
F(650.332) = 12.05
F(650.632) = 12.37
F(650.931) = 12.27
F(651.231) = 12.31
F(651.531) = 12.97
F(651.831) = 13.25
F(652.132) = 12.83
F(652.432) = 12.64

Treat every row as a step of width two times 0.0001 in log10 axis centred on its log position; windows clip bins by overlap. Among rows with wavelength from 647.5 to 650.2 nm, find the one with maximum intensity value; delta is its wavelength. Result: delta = 647.642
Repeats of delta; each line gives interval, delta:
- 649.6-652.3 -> 651.831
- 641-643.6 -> 643.480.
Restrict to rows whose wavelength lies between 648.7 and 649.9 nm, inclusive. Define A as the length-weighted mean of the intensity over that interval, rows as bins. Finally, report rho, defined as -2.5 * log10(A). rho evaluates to -2.63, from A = 11.3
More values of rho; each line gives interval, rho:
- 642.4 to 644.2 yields -2.62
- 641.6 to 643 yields -2.63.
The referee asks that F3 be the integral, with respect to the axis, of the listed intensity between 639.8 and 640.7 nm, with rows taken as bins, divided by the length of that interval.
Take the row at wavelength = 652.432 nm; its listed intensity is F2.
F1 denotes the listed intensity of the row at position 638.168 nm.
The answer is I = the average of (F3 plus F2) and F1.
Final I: 16.4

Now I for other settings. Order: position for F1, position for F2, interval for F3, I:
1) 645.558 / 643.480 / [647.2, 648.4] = 17.9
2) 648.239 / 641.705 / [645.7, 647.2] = 17.3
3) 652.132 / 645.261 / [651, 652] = 18.9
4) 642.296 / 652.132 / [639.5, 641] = 17.7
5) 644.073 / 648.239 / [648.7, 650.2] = 16.9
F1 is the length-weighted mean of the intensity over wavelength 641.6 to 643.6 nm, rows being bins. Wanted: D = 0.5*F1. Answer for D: 5.68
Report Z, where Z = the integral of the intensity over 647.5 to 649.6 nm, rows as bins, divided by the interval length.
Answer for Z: 11.9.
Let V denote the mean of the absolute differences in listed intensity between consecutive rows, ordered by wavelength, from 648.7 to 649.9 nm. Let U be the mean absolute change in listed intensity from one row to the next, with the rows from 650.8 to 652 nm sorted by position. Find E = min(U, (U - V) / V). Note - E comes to -0.6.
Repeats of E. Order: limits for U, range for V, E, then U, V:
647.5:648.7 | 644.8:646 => -0.6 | 0.3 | 0.7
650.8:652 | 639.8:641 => 0.3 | 0.3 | 0.3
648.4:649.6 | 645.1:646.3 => 0.1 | 0.8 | 0.7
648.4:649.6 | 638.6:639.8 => 0.0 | 0.8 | 0.8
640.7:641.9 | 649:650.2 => -0.9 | 0.1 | 1.0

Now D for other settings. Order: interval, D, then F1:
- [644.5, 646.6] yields 5.72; 11.4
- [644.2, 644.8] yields 5.96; 11.9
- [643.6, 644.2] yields 5.23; 10.5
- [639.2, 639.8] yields 5.36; 10.7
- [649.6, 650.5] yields 5.70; 11.4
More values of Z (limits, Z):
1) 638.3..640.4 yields 10.1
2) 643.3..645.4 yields 11.3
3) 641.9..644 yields 11.2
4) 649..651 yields 11.5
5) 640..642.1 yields 11.0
